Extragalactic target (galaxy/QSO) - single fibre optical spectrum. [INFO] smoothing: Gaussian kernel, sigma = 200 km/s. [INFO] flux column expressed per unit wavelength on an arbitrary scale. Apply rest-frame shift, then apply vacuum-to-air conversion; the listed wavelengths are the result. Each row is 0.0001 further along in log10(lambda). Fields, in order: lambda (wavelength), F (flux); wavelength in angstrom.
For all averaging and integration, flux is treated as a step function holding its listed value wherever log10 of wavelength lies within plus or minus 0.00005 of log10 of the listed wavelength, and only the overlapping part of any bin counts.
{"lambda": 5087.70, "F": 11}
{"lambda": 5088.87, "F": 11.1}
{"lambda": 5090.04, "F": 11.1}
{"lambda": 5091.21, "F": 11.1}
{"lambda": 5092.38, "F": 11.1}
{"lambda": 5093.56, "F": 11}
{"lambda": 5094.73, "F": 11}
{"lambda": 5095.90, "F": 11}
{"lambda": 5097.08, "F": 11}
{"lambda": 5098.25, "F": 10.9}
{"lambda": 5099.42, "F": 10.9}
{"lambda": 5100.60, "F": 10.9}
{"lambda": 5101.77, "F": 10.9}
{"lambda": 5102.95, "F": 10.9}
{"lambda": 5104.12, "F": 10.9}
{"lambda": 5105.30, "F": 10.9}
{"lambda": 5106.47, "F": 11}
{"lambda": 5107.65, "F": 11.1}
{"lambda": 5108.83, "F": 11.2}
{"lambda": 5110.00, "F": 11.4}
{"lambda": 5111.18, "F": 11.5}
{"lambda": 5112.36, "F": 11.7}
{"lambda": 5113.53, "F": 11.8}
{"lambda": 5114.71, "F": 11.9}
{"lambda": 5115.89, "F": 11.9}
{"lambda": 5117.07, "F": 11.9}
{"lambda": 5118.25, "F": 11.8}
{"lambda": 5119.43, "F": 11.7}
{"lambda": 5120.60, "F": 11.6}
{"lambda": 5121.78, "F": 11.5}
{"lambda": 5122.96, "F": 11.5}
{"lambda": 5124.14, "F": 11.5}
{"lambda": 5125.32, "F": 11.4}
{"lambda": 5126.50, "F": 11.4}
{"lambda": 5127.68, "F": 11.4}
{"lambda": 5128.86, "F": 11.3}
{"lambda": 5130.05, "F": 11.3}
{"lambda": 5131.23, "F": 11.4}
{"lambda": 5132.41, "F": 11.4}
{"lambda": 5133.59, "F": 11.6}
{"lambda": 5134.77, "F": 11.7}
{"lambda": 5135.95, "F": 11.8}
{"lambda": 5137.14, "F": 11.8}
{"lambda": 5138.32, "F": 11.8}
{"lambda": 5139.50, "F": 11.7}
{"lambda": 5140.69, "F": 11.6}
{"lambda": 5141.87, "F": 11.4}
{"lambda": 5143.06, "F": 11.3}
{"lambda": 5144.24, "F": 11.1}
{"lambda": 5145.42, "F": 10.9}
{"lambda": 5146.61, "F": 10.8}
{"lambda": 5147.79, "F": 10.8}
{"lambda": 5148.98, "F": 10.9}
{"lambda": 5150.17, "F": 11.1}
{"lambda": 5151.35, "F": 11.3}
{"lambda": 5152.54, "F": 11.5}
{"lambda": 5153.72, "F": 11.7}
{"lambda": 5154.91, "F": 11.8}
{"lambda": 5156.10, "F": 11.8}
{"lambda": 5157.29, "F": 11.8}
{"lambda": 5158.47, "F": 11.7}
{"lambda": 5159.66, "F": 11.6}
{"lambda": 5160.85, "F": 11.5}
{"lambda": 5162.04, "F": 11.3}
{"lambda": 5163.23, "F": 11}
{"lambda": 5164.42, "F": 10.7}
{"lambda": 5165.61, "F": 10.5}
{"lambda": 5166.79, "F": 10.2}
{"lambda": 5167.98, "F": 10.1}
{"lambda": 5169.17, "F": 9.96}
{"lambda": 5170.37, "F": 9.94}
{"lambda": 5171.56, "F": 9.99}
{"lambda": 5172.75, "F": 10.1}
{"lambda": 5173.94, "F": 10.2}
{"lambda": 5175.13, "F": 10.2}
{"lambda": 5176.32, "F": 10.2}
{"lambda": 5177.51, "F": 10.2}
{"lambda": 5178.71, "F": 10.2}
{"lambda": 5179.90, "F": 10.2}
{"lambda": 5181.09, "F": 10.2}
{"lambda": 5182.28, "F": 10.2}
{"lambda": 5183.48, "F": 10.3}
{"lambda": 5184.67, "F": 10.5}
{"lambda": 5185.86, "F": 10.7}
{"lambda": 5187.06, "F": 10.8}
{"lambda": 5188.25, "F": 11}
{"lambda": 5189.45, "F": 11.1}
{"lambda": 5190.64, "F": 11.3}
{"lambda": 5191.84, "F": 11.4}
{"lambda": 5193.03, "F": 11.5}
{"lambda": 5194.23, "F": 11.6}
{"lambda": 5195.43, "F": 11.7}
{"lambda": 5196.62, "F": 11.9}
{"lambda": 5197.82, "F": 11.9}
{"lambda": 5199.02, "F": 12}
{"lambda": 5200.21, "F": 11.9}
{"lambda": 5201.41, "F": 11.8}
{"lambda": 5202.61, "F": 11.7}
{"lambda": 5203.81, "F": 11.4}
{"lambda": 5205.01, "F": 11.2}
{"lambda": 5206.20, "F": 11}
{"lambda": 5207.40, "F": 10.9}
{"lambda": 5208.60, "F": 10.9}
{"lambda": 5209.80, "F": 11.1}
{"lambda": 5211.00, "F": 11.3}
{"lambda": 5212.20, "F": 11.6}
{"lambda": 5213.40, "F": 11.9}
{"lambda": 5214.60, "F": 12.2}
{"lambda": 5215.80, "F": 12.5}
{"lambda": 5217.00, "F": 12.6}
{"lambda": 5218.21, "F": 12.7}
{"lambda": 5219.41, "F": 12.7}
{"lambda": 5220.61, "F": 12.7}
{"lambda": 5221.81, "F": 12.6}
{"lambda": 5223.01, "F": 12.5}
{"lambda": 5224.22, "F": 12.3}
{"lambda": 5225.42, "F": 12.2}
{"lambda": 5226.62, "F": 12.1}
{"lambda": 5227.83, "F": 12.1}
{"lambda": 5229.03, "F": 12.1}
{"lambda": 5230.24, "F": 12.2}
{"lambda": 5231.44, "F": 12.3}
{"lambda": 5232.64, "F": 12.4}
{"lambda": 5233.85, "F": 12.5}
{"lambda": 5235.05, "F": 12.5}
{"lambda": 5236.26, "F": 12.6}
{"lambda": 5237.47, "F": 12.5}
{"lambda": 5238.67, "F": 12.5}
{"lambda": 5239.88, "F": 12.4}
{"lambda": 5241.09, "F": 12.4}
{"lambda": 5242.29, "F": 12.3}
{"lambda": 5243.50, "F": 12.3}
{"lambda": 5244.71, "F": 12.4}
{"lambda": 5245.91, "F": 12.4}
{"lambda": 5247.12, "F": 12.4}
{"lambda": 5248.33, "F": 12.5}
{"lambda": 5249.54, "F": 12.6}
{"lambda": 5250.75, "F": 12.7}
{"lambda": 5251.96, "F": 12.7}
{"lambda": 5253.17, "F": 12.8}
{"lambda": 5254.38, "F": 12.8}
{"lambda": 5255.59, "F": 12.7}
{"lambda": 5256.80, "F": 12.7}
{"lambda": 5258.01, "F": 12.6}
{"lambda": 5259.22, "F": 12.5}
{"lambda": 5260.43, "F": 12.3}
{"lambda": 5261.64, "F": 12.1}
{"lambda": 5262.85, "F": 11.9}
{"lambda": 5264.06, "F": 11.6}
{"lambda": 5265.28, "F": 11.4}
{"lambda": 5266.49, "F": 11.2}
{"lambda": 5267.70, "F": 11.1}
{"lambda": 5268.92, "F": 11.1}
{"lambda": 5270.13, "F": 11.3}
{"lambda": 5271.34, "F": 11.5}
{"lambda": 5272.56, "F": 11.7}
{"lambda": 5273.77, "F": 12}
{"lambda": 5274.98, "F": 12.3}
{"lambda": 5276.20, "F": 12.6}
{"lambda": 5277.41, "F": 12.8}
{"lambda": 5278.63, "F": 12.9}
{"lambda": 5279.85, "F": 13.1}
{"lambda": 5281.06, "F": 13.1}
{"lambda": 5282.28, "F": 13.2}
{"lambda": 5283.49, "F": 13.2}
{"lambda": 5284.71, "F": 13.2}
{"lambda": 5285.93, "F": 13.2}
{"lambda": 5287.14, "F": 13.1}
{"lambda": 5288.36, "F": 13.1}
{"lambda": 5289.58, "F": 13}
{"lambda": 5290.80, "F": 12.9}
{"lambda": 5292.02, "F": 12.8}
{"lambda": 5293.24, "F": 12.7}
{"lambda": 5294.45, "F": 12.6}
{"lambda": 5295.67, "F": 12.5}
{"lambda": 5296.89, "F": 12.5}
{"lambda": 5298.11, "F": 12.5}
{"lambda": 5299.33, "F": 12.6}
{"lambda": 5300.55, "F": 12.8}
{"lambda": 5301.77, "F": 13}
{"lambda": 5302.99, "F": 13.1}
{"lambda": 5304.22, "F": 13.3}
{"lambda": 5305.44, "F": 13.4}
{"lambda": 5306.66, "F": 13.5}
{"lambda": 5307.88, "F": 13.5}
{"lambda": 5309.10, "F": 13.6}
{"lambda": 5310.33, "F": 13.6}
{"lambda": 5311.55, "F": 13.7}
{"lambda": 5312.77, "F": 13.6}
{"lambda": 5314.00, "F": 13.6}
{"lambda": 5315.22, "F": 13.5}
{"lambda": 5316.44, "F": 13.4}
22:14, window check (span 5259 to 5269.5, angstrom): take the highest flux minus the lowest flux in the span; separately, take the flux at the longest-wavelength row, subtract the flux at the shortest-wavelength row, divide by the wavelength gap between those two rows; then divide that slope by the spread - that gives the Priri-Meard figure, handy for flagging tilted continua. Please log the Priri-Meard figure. -0.103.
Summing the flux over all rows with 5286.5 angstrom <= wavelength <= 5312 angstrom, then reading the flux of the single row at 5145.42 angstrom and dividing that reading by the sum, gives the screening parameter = 0.0398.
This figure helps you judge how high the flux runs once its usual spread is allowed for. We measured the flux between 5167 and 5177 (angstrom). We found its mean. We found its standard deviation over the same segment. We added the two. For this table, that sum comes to 10.2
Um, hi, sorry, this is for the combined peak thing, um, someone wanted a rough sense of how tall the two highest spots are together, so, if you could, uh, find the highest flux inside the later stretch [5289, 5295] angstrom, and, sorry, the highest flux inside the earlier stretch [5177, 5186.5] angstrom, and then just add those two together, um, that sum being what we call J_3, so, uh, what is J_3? 23.7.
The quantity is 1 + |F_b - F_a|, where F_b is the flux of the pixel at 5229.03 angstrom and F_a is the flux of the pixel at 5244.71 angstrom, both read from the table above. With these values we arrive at 1.3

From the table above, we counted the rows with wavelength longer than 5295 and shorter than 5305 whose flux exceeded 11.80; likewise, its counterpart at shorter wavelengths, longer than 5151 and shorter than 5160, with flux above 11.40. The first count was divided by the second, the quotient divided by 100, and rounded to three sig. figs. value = 0.0114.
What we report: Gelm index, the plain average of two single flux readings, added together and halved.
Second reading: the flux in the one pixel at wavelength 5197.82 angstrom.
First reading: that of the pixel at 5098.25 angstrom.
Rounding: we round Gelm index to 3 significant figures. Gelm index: 11.4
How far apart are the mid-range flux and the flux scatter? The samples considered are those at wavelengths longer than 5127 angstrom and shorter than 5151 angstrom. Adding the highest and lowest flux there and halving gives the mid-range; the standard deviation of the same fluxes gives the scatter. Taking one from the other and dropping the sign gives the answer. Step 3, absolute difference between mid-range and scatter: 11.0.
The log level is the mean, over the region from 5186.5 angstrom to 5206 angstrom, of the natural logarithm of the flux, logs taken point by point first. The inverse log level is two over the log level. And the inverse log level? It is 0.82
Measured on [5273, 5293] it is 0.78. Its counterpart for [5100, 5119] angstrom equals 0.82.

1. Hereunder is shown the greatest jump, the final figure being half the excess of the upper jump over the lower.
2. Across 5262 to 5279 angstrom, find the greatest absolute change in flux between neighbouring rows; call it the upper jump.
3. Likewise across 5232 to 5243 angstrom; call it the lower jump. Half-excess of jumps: 0.10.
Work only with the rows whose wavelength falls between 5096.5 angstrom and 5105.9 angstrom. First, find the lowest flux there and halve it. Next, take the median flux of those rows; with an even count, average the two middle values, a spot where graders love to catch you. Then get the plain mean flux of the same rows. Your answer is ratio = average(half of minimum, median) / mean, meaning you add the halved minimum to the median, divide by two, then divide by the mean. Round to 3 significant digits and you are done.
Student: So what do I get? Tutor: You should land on 0.749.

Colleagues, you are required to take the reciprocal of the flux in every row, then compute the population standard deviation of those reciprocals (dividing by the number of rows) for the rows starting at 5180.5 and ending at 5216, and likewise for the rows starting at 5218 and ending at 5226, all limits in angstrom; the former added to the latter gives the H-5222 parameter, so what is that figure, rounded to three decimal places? 0.006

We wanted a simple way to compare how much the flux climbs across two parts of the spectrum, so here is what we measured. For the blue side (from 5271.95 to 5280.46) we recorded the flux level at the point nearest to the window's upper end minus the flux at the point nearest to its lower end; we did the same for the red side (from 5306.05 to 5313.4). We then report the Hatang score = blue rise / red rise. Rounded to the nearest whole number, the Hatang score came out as 14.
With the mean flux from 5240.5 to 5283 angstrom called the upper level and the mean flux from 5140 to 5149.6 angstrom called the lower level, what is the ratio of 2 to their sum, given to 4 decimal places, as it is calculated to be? 0.0855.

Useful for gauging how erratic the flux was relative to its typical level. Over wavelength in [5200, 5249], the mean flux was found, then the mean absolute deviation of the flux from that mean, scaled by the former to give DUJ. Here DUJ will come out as 0.035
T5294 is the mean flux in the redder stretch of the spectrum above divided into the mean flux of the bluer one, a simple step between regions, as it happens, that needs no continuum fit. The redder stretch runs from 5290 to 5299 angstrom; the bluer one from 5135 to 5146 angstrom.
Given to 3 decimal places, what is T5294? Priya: 0.909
